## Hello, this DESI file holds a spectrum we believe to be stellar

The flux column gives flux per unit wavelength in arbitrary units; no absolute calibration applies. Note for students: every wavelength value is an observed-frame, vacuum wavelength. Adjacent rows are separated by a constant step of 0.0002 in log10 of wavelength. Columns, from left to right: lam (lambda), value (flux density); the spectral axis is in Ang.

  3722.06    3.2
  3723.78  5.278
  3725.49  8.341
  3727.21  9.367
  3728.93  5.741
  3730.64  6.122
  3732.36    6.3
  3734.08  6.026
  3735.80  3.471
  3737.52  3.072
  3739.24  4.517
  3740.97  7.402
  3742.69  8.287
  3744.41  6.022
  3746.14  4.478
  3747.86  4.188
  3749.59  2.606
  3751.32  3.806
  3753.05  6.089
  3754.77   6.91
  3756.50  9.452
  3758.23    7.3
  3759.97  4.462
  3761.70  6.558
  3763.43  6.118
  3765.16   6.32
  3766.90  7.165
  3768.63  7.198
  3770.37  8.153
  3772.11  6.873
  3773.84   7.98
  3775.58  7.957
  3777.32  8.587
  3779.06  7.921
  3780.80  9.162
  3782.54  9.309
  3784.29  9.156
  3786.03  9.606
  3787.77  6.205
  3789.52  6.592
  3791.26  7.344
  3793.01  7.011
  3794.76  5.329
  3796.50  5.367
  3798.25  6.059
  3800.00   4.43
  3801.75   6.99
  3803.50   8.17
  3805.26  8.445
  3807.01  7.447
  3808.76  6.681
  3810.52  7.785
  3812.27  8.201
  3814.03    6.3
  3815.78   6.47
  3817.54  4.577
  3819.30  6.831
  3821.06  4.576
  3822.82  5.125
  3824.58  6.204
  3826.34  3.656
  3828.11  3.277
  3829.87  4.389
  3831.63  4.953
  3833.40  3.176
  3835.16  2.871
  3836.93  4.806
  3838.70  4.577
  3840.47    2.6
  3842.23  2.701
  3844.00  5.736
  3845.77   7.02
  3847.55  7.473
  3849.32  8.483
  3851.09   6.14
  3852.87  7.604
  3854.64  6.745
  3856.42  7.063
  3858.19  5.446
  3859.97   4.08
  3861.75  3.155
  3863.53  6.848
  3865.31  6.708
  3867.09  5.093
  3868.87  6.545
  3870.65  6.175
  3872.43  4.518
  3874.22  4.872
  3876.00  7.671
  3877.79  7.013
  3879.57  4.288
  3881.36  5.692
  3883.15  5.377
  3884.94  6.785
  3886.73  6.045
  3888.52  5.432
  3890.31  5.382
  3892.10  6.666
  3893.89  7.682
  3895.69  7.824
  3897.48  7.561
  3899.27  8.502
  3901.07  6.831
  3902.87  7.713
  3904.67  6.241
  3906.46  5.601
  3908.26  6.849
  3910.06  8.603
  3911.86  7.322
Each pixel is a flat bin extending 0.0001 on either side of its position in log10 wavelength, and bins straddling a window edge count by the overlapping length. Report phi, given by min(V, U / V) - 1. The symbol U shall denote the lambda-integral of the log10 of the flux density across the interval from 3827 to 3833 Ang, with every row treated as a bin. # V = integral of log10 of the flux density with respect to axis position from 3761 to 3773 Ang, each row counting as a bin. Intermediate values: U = 3.6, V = 10.1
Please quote -0.64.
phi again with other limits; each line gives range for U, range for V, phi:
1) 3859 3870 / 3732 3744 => -0.09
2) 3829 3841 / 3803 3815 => -0.33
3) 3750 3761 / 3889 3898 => 0.12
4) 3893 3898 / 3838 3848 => -0.32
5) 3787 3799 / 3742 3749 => 0.88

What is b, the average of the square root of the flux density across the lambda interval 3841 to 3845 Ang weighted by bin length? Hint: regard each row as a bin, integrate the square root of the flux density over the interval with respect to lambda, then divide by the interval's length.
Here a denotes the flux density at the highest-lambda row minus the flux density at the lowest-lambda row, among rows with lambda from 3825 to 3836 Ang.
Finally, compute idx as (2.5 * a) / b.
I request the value -1.0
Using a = -0.8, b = 2.01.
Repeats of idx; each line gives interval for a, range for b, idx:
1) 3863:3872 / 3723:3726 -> -0.7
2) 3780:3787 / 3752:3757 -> 0.4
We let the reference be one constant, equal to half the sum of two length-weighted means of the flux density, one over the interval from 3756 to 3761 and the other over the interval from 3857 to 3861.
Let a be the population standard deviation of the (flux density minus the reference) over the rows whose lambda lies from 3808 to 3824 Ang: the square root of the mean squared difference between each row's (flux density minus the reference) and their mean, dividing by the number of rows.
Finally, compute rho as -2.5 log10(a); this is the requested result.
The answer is -0.2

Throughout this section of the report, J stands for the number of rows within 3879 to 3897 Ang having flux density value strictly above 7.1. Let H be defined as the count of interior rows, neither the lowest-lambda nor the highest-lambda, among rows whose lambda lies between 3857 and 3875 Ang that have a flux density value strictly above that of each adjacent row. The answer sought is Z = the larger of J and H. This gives 2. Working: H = 2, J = 2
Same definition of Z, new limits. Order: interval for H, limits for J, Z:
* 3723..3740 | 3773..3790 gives 8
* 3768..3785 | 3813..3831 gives 4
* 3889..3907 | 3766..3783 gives 9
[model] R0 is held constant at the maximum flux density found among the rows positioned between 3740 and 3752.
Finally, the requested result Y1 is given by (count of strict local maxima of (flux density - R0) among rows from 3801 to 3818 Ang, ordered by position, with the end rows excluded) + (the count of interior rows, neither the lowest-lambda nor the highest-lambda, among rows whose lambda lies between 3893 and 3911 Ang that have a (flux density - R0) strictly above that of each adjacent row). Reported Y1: 6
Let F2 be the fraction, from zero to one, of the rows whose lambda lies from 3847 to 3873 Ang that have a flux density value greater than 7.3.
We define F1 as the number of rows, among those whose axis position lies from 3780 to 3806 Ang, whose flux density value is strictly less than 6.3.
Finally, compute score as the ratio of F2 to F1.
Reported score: 0.040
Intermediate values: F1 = 5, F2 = 0.20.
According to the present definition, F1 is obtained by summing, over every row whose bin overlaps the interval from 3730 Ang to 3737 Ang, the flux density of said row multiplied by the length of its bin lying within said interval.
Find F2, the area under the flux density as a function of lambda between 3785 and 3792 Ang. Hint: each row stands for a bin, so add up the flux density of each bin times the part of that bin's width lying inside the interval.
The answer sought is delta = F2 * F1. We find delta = 1959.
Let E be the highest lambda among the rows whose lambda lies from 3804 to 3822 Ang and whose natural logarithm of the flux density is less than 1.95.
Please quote 3821.06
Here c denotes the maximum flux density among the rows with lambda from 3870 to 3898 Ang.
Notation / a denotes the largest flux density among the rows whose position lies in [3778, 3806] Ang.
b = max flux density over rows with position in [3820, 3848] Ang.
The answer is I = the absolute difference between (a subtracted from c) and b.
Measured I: 9.3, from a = 9.606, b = 7.473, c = 7.824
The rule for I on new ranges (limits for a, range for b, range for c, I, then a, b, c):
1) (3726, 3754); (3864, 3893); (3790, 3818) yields 8.6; 9.367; 7.671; 8.445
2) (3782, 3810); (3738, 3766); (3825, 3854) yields 10.6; 9.606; 9.452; 8.483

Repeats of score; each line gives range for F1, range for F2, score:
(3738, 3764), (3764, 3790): 0.067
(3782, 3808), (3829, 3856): 0.040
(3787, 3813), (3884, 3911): 0.080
